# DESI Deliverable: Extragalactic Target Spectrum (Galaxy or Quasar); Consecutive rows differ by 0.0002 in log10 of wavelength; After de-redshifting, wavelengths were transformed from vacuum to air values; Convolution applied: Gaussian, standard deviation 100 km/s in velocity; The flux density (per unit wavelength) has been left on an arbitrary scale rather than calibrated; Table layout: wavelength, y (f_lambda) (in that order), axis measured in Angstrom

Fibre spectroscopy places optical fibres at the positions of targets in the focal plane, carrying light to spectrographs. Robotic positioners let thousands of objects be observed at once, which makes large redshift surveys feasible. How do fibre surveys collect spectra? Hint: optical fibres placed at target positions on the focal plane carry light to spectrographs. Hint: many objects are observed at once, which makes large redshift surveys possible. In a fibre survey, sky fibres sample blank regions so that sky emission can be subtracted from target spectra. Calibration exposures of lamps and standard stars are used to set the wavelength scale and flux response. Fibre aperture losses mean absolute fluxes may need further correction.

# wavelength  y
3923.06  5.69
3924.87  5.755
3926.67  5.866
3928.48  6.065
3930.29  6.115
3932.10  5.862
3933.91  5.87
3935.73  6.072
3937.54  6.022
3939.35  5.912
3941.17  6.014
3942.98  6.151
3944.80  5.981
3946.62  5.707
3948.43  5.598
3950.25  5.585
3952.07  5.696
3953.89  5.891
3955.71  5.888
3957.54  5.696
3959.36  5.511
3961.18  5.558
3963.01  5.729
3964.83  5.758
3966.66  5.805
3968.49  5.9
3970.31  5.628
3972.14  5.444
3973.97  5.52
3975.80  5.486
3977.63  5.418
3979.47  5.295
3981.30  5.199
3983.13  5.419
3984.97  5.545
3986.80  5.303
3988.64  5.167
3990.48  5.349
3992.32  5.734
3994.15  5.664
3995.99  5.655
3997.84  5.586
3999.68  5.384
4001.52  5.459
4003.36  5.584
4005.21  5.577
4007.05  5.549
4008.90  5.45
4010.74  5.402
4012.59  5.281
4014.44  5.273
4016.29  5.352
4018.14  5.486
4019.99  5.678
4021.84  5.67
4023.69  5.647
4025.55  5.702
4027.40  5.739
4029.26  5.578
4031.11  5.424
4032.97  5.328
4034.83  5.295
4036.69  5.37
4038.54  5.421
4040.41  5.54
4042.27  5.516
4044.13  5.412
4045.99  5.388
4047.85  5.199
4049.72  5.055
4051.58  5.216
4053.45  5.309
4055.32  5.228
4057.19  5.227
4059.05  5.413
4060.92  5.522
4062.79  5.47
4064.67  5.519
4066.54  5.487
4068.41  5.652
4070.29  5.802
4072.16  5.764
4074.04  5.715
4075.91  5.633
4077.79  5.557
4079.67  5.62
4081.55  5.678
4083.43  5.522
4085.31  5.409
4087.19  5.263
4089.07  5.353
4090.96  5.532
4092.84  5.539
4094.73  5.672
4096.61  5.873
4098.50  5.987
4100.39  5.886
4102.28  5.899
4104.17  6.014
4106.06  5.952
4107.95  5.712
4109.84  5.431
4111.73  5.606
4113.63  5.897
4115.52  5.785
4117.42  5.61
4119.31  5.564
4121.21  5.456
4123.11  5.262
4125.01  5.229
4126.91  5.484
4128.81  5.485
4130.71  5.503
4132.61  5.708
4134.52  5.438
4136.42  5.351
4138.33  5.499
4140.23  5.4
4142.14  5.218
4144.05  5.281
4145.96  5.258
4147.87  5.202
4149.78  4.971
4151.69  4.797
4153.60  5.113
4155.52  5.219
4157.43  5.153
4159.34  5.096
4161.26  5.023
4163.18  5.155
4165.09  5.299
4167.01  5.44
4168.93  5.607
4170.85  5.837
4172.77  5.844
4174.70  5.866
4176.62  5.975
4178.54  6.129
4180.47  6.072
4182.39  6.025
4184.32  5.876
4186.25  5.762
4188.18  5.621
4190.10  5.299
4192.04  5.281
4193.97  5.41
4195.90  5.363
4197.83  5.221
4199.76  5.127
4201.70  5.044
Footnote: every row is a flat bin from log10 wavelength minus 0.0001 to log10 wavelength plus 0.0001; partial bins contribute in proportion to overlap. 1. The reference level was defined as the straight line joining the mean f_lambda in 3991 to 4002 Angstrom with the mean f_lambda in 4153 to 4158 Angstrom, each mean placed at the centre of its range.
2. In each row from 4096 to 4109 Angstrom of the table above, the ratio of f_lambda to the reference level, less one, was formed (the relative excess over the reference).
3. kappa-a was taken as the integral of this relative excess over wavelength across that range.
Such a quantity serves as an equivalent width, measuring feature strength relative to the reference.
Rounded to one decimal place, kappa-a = 1.5 Angstrom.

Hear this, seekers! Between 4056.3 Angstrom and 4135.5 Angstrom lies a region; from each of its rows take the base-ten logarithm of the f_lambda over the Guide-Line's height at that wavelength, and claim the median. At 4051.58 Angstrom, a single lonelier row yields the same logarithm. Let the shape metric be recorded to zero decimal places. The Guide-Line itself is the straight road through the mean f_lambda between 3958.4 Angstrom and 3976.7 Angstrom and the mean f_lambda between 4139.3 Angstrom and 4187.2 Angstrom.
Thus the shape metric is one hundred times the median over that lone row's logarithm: -11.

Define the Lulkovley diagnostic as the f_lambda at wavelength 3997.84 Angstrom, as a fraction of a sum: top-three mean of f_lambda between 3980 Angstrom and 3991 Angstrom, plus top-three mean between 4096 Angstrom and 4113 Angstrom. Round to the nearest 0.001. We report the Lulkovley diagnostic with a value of 0.489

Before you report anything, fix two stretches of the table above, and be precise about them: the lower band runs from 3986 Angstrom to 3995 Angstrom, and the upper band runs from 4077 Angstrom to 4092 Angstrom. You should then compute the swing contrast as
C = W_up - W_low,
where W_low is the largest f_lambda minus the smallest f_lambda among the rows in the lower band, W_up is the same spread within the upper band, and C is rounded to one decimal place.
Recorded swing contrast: -0.2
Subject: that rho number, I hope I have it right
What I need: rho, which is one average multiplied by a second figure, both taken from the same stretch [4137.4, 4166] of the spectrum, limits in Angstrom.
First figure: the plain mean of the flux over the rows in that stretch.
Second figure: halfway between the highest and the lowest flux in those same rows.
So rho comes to 27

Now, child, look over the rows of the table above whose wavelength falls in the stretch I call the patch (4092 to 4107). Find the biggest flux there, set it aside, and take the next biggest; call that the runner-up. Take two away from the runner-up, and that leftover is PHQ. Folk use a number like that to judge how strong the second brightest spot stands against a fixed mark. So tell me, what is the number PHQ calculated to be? 4.0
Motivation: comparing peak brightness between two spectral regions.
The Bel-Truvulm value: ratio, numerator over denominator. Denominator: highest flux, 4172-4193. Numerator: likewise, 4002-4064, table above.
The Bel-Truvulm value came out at 0.936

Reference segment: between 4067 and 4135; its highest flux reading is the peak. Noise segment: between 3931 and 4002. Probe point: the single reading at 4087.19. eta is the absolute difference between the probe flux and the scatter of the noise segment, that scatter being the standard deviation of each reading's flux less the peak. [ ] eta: 5.02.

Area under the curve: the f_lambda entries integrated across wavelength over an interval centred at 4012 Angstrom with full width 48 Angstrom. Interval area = 264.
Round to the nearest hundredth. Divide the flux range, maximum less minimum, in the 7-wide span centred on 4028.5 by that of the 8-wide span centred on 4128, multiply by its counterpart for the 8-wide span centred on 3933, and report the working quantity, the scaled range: 0.29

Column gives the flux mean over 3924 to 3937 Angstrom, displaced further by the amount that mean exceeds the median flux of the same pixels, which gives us 6.0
